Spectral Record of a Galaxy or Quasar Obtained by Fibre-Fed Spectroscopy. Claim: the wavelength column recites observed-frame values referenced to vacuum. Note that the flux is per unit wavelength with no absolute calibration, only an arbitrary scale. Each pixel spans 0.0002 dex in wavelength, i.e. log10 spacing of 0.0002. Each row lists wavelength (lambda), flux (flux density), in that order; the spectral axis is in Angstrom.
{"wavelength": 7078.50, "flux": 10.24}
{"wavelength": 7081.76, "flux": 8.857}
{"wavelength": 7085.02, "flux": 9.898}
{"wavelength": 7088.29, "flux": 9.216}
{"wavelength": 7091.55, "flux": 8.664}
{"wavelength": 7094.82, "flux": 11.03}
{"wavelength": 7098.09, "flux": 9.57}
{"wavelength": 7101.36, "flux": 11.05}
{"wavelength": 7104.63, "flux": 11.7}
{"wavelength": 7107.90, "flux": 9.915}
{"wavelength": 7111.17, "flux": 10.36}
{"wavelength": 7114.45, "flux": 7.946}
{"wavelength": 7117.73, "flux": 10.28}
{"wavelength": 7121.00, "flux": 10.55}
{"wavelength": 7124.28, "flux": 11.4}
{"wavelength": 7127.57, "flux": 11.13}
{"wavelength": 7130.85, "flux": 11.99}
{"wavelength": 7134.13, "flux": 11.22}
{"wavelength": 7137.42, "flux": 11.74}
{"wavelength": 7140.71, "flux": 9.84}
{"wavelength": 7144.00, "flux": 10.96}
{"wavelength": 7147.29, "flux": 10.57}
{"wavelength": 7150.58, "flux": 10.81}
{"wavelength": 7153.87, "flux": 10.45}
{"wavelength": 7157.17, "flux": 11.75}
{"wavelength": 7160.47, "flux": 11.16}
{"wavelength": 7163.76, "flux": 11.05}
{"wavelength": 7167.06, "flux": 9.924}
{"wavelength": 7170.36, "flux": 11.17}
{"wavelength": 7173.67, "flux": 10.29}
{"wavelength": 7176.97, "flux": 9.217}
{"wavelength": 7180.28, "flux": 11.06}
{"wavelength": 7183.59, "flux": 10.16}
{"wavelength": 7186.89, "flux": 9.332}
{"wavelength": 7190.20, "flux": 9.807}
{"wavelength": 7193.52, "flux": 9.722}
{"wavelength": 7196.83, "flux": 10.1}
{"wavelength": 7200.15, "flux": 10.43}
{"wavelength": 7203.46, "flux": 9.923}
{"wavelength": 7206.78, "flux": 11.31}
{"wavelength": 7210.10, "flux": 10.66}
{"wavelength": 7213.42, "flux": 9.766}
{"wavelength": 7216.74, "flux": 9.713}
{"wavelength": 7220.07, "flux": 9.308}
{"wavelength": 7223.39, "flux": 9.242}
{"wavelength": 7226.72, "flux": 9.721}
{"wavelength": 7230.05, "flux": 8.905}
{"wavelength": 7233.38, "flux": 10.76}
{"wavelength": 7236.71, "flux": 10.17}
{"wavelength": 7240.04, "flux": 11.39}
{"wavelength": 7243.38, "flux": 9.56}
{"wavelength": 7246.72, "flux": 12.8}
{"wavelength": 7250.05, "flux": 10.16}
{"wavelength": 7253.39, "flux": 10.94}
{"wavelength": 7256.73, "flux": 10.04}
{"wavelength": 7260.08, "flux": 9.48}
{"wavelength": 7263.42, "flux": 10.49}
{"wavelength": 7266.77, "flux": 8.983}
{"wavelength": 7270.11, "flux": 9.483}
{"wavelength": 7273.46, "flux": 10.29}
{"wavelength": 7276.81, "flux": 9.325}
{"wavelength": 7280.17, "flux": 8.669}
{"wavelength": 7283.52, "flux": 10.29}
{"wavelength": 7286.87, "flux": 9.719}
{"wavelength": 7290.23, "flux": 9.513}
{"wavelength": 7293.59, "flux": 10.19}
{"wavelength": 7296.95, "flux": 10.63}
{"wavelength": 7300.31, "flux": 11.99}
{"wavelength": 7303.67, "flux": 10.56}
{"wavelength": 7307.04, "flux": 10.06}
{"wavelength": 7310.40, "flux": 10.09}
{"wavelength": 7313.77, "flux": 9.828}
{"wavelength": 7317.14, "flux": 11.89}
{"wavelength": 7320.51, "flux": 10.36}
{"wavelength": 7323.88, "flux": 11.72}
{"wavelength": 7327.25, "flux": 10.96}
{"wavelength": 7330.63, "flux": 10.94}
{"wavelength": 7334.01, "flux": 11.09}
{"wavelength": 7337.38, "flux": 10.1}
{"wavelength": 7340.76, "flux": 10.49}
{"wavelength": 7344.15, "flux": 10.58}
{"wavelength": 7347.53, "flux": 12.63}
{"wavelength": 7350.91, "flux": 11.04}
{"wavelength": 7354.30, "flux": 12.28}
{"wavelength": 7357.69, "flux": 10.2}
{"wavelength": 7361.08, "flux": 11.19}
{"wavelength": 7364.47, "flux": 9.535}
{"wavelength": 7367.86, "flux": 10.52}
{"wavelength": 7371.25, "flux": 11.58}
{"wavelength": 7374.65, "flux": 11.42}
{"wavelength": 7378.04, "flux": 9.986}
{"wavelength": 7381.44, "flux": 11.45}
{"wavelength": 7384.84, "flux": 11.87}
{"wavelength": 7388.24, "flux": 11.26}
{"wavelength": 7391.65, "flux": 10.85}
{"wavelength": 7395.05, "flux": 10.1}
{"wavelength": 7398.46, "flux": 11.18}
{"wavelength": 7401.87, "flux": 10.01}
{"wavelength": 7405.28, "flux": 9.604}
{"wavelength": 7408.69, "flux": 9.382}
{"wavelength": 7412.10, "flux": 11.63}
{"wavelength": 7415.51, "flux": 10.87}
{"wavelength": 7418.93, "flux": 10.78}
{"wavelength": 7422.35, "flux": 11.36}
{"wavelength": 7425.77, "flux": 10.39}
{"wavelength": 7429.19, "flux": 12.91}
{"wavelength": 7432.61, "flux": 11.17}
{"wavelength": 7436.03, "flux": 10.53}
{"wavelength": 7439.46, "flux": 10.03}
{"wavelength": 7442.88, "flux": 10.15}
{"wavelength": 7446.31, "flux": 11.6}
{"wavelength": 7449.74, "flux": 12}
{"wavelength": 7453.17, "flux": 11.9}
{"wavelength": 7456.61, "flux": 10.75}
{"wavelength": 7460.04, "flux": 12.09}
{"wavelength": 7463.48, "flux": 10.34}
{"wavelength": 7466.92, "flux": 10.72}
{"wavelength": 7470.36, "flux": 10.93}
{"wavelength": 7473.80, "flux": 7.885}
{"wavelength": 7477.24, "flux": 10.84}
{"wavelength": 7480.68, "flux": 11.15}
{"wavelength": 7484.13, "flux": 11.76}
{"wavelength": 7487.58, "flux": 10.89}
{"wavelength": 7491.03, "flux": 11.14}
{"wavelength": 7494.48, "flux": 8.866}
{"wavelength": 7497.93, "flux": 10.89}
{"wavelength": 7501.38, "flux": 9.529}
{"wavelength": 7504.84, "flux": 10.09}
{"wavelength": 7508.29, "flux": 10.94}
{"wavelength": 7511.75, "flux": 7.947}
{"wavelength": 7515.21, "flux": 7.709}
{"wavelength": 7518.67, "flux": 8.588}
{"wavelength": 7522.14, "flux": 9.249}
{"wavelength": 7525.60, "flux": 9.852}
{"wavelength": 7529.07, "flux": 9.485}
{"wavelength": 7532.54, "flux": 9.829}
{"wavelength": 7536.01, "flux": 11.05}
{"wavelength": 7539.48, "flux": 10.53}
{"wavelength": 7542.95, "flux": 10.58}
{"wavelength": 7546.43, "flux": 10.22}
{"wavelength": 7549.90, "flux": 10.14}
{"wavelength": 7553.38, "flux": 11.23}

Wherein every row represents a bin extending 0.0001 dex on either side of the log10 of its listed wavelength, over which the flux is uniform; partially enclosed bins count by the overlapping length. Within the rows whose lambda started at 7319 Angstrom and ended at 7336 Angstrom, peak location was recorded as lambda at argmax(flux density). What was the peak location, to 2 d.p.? 7323.88 Angstrom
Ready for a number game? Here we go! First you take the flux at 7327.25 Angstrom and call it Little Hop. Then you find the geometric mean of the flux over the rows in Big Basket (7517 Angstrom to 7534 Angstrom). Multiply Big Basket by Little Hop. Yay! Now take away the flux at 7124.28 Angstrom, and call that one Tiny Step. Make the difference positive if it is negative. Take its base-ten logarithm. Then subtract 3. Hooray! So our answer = -1.04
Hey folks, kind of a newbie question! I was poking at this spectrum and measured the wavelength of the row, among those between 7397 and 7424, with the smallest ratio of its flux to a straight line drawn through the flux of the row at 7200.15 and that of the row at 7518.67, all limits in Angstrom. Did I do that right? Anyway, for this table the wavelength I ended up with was 7408.69 Angstrom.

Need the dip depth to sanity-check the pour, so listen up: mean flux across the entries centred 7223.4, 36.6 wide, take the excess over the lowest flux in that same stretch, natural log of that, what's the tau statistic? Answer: 0.17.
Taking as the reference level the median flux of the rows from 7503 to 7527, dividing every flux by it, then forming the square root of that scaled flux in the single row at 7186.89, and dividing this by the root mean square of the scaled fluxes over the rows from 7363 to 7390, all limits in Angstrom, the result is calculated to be 0.85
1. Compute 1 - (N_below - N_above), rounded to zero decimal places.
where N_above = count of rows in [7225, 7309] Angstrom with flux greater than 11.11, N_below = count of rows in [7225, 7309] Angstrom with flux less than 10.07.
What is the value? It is -8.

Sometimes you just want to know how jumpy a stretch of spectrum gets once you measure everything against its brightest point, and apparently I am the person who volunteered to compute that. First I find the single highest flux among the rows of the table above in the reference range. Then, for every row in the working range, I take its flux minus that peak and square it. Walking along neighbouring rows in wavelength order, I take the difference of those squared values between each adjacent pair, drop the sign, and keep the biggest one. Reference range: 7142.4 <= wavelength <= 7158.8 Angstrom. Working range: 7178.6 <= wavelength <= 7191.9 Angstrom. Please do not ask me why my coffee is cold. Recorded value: 3.3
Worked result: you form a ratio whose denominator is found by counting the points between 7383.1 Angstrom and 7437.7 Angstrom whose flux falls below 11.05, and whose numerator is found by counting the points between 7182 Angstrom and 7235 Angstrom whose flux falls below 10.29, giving 1.3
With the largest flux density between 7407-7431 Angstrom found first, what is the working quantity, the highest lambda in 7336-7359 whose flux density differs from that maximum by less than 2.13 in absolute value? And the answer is 7354.30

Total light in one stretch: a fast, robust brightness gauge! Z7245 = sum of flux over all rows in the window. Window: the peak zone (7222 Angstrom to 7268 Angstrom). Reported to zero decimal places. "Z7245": 143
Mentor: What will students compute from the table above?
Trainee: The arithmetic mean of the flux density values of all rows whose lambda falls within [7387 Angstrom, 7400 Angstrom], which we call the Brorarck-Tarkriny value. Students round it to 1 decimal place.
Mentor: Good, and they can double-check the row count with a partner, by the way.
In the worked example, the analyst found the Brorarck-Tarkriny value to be 10.8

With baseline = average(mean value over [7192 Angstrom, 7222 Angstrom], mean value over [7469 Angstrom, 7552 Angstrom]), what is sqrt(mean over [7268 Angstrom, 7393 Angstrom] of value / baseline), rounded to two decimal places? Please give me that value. 1.03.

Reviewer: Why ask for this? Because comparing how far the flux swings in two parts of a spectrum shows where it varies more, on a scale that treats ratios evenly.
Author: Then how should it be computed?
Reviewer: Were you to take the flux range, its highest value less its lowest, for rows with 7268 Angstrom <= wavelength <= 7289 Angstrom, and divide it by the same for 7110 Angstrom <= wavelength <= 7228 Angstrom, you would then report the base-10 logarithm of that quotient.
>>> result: -0.40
